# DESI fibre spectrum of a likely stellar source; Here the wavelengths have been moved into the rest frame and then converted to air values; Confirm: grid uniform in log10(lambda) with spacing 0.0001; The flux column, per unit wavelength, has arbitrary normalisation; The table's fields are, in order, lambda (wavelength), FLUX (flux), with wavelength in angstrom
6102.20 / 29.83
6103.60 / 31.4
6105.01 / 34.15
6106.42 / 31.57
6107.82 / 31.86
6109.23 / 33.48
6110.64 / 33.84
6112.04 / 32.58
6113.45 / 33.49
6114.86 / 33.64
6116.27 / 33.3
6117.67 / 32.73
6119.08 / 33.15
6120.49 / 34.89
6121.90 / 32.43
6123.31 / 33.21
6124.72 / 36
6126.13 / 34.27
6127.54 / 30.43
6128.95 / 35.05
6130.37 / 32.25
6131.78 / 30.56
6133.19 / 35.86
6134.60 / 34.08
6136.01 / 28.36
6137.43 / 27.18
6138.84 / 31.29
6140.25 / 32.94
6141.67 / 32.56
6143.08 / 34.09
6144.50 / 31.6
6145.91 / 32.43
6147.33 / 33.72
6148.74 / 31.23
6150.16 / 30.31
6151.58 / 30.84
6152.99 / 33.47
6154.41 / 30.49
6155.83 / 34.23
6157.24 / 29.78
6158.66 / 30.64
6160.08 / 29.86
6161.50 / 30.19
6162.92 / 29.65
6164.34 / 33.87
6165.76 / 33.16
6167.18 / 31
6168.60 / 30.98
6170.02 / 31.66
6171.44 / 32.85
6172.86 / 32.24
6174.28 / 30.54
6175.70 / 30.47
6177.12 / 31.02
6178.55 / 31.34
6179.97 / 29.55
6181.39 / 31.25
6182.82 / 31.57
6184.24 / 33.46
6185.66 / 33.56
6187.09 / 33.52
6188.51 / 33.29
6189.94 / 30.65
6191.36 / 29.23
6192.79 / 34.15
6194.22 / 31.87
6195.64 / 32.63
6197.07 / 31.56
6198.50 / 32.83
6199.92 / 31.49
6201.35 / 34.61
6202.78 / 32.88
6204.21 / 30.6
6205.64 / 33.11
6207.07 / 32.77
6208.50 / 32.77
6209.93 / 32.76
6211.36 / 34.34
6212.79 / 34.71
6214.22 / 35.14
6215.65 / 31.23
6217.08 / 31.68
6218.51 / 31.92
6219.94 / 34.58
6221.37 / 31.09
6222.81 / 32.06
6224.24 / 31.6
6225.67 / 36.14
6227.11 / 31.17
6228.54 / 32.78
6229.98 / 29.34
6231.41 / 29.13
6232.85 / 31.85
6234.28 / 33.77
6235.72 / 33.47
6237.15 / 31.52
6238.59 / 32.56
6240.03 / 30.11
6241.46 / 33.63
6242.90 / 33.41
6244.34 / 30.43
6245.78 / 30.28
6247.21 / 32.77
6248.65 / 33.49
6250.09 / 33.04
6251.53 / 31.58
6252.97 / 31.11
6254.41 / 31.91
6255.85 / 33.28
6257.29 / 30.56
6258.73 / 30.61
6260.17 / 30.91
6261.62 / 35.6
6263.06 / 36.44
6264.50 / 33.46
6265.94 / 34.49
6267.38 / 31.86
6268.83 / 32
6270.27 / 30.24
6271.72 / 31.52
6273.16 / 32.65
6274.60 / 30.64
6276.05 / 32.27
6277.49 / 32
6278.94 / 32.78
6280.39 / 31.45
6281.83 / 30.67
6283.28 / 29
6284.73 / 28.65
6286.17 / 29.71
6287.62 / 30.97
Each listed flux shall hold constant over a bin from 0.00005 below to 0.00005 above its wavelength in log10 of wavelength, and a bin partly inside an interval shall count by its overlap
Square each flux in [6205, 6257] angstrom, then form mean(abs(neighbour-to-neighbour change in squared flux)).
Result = 101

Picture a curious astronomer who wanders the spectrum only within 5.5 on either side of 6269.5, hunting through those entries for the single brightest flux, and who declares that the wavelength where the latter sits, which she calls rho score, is 6265.94 angstrom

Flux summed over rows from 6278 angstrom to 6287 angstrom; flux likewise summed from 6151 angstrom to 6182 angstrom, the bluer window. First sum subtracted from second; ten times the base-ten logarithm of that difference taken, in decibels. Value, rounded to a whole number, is 27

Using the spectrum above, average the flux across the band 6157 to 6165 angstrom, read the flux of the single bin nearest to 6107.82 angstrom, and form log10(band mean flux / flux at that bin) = -0.017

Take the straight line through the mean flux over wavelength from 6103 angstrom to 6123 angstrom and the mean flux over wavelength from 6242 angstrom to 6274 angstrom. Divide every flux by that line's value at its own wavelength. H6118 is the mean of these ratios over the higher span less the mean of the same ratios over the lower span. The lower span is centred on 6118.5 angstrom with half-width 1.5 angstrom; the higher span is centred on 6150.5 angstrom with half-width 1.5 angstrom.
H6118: -0.07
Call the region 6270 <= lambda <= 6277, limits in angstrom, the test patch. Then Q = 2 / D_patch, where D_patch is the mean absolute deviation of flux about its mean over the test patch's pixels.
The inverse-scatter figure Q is 2.4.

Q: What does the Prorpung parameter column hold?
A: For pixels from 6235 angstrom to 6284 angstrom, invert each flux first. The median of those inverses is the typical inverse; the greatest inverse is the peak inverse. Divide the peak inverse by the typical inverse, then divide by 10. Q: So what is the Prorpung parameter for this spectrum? 0.110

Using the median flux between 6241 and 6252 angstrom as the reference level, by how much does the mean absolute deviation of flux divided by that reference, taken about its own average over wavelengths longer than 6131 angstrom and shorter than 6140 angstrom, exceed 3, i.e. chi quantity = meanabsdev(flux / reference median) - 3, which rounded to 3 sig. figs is -2.92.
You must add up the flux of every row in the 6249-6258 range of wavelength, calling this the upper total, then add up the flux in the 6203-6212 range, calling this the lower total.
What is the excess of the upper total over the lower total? -4.9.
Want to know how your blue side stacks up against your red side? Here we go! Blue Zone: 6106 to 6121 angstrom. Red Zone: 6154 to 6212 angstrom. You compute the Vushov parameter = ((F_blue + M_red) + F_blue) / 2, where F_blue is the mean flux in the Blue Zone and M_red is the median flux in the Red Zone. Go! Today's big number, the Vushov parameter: 49.0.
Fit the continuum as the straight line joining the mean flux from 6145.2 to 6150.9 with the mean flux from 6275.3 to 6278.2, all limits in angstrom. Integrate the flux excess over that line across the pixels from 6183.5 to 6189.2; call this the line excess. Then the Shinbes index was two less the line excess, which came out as -6.4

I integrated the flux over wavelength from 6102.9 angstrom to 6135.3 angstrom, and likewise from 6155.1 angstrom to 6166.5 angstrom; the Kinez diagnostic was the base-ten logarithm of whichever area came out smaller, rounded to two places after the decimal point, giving 2.55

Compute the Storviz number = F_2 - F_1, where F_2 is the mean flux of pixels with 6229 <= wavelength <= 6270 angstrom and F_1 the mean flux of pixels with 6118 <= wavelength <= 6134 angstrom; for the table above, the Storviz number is -1.23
